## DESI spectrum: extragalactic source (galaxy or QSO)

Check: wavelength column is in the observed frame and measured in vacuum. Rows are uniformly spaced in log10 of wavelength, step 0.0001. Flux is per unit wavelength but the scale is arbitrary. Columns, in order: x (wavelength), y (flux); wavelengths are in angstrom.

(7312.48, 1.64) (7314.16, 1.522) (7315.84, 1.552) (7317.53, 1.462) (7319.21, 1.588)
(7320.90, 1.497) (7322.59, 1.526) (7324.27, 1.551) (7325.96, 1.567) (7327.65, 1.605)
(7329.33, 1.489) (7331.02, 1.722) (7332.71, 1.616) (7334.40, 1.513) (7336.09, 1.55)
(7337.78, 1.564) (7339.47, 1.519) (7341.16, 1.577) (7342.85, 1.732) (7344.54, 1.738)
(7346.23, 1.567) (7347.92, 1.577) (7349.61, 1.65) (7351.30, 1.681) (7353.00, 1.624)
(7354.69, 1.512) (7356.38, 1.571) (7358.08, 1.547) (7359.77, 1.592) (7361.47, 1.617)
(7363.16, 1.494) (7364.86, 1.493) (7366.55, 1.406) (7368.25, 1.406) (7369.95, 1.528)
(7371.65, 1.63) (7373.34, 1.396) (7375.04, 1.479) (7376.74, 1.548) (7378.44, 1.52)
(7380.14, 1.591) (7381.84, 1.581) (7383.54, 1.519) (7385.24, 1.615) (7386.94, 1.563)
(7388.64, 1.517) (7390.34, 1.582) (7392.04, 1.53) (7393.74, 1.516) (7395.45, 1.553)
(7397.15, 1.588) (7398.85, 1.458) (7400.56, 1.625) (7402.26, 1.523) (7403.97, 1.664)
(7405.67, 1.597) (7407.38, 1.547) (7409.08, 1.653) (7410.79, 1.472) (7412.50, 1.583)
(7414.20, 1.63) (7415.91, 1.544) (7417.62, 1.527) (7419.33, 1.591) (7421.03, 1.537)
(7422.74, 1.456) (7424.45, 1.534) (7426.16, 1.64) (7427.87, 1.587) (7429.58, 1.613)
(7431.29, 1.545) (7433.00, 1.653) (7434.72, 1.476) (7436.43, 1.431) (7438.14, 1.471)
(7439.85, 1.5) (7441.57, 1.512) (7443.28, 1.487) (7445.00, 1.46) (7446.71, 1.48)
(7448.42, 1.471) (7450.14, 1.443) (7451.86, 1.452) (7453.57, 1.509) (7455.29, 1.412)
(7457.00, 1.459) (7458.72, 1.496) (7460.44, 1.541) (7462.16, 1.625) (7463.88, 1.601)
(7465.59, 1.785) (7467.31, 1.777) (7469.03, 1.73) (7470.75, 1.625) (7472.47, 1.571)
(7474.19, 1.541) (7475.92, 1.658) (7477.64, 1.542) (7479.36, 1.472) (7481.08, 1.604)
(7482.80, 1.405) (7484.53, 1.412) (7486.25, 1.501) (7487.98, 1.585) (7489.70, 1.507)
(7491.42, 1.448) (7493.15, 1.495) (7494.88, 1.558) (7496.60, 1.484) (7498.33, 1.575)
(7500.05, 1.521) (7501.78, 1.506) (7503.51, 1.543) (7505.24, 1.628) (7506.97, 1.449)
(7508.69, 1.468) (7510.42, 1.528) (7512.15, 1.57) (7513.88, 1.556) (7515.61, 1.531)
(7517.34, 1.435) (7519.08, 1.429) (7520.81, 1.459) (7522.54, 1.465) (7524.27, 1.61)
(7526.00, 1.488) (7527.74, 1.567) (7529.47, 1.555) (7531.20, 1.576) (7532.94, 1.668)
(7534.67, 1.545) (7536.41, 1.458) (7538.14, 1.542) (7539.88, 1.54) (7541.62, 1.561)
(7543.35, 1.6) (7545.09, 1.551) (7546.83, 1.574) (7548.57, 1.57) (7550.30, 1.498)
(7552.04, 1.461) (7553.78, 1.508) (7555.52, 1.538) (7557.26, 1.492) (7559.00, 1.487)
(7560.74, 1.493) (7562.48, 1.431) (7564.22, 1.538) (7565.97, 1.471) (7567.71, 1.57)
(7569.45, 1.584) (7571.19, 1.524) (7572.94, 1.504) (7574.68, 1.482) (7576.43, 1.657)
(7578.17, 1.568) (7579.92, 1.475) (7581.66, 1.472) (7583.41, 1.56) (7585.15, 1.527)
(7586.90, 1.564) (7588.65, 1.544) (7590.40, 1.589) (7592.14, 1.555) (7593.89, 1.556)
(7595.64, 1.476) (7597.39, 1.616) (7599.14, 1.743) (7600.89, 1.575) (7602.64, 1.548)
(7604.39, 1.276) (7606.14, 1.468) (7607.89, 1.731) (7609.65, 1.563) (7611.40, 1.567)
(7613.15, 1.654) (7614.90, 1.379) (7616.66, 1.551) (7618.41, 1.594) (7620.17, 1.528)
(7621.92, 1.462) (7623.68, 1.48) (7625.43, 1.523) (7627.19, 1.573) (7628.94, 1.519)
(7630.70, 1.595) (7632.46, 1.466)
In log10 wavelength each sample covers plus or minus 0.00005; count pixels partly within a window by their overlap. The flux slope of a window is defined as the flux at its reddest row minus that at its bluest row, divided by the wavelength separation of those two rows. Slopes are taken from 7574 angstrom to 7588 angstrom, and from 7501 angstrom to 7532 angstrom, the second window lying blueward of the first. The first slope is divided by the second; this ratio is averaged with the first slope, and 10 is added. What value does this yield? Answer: 11.4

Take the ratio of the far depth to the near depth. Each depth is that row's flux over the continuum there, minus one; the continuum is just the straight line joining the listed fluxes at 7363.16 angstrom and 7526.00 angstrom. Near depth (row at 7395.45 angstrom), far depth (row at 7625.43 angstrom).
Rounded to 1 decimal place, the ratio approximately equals 0.6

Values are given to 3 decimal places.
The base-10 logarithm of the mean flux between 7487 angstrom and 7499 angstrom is 0.182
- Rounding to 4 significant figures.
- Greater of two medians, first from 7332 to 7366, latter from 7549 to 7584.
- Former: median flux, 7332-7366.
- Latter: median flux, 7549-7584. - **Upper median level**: 1.574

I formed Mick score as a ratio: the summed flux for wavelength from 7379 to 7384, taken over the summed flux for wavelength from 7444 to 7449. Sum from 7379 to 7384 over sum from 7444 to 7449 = 1.063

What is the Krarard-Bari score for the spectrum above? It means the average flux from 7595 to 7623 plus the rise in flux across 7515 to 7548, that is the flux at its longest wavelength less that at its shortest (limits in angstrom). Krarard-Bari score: 1.59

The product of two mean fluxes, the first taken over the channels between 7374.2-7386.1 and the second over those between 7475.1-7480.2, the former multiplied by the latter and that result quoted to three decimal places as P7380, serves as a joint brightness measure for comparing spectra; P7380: 2.415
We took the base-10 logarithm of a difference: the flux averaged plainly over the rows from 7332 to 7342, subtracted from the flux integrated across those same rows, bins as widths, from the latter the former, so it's 1.15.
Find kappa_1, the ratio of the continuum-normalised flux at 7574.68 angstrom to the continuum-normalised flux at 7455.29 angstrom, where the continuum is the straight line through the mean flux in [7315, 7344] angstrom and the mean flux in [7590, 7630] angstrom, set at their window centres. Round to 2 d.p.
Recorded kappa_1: 1.06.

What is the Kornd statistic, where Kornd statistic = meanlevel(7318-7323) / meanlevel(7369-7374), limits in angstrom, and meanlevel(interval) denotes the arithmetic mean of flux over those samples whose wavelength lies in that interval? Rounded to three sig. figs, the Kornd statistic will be 1.01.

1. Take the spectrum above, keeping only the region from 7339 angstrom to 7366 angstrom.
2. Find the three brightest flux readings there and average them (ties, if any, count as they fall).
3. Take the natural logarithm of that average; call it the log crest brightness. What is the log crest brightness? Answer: 0.54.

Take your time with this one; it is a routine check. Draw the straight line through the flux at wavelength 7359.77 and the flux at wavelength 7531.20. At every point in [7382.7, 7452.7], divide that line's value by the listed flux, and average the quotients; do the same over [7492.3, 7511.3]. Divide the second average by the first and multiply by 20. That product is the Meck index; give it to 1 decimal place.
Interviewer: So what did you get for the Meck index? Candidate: 20.1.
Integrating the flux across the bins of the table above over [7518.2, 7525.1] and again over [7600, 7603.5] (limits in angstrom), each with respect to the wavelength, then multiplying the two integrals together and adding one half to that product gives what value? 57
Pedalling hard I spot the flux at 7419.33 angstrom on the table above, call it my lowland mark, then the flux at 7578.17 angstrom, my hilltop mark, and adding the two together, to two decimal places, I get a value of 3.16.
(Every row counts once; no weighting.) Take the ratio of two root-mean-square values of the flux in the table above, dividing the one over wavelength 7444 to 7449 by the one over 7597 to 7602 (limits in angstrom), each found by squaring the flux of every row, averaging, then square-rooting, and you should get 0.89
